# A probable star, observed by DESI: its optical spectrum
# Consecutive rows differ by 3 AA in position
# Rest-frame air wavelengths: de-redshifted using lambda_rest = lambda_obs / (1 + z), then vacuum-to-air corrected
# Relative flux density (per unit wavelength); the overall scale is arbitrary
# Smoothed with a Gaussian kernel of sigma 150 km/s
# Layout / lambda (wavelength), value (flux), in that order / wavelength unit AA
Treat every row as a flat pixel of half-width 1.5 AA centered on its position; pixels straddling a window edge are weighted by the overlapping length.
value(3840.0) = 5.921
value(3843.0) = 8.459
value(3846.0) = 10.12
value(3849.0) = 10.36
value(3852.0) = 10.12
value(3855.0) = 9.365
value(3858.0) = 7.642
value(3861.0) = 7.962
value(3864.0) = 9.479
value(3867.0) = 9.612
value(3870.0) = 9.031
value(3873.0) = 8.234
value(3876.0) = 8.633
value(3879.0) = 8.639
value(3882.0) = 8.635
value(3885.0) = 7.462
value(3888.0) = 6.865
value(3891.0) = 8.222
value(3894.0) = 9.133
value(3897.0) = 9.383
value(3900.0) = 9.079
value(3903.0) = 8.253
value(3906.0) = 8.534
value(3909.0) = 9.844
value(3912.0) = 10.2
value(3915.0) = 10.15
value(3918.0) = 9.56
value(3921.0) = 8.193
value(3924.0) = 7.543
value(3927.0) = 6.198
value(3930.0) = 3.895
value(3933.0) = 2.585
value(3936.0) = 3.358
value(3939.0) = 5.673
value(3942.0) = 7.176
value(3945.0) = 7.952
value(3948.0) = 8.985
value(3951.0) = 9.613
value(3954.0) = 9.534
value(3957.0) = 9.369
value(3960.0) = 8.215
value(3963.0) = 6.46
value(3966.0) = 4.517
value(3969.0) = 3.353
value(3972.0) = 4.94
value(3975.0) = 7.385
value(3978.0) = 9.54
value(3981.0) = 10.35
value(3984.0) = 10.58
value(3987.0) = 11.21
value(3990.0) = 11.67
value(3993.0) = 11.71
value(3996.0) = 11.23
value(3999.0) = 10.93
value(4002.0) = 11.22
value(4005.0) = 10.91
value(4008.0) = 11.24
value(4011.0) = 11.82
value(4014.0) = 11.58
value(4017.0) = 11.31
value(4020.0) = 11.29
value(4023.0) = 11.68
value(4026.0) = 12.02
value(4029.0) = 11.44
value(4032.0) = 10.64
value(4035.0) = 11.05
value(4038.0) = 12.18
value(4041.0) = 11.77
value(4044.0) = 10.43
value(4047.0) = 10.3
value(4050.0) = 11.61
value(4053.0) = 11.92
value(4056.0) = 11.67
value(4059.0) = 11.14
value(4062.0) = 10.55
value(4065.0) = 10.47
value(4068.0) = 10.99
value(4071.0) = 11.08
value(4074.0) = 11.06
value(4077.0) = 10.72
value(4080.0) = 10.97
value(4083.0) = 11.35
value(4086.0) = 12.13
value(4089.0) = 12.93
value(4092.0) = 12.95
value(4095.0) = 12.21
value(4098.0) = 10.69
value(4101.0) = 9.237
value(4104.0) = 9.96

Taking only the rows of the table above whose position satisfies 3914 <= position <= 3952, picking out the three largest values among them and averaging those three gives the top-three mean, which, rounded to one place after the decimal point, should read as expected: 9.8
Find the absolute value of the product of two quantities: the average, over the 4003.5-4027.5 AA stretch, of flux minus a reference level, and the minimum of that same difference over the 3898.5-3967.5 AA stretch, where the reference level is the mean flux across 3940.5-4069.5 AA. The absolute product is 10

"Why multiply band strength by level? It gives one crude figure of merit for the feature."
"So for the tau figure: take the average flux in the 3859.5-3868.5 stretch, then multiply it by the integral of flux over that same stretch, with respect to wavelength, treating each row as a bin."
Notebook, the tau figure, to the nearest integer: 732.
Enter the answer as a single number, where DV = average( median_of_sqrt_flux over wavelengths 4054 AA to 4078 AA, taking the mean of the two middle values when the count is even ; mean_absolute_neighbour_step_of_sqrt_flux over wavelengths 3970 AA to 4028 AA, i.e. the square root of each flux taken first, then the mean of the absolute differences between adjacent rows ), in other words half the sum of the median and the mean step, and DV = 1.71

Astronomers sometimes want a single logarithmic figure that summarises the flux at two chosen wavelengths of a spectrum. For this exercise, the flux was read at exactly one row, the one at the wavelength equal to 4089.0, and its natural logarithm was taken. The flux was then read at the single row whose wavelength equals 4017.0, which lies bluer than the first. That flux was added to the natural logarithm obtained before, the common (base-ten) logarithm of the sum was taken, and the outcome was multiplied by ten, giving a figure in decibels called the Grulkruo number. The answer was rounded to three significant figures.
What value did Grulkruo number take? 11.4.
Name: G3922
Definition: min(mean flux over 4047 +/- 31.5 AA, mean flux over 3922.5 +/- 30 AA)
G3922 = 7.8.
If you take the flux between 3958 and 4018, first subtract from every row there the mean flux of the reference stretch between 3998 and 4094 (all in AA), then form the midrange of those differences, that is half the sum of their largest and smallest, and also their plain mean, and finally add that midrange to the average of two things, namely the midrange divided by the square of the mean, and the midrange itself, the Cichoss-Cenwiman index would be -6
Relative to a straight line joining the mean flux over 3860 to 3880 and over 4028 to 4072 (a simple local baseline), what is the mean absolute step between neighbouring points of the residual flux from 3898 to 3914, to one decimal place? 0.7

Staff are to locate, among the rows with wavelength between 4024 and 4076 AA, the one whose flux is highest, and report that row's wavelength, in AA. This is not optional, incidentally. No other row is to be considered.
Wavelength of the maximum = 4038.0 AA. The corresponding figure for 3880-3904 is 3897.0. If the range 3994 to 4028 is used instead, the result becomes 4026.0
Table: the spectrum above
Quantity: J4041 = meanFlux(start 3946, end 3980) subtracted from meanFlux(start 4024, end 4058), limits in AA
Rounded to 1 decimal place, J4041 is 3.9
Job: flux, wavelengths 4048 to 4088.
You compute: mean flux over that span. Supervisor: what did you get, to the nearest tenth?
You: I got 11.2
